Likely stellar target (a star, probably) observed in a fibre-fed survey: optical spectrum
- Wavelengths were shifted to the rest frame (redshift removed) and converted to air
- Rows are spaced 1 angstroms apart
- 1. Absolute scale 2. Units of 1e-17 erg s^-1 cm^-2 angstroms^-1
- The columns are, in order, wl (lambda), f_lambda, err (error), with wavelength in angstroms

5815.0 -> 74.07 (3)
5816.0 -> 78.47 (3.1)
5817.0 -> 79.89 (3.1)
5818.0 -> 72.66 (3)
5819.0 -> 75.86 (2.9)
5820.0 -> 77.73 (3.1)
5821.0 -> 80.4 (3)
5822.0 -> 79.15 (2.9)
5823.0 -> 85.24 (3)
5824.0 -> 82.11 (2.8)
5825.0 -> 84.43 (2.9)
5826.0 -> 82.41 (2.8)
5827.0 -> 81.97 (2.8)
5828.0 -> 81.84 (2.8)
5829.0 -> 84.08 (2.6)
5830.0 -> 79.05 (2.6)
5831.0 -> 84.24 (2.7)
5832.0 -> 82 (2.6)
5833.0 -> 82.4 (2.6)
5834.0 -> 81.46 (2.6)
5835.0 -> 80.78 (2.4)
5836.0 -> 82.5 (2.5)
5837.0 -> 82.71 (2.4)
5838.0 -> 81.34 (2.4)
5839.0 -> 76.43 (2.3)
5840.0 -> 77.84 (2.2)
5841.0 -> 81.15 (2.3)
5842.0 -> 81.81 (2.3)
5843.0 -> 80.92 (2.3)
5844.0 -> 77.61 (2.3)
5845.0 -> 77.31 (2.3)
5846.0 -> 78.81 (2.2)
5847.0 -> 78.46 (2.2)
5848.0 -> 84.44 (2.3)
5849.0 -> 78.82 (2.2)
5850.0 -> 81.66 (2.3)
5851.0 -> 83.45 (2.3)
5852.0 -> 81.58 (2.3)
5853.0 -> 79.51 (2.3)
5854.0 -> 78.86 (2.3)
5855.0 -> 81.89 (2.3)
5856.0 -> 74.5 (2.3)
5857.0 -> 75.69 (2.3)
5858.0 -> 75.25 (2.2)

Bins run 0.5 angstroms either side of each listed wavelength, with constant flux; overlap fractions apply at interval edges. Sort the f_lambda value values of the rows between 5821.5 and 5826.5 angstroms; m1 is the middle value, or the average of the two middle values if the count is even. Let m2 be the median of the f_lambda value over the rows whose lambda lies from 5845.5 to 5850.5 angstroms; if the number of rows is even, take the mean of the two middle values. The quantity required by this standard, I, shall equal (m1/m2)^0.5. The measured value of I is 1.02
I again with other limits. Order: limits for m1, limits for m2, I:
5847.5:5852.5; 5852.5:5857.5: 1.02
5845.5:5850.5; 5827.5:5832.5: 0.98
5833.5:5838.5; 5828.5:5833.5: 0.99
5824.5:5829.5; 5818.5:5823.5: 1.02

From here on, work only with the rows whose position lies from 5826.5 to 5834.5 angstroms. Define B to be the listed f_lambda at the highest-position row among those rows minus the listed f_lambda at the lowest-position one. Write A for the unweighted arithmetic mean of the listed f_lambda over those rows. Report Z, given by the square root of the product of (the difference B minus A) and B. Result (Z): 6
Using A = 82.1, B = -0.5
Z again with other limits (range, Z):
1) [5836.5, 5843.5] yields 12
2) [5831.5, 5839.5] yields 22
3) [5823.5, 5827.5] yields 3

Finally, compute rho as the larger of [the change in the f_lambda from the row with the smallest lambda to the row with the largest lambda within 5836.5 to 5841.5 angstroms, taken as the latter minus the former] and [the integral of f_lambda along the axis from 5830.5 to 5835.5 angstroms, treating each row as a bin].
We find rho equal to 411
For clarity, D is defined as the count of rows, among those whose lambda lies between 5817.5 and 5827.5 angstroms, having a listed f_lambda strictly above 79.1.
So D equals 7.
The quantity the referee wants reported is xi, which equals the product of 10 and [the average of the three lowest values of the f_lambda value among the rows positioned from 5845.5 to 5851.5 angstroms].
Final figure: 787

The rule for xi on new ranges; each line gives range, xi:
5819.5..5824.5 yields 791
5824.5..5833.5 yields 810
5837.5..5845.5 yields 771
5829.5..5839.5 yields 788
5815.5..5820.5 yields 754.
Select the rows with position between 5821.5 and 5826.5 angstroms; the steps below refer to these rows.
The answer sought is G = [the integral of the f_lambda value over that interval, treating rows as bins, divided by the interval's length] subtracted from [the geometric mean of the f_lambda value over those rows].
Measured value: -0.027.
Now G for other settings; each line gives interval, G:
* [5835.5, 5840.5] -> -0.041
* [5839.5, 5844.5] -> -0.020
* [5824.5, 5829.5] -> -0.007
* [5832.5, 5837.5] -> -0.003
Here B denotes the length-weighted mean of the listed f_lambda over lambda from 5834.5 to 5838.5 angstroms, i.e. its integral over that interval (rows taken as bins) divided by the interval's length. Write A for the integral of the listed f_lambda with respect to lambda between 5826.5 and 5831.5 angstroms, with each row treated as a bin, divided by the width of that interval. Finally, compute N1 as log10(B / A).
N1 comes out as -0.002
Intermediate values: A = 82.2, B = 81.8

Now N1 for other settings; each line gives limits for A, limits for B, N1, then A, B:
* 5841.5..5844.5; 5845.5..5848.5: 0.002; 80.1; 80.6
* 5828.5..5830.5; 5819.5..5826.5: 0.000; 81.6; 81.6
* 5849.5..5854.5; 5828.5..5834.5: 0.006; 81.0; 82.2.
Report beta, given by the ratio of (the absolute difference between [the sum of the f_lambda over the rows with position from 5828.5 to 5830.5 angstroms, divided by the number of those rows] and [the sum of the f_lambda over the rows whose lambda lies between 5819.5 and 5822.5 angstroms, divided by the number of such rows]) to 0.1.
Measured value 25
